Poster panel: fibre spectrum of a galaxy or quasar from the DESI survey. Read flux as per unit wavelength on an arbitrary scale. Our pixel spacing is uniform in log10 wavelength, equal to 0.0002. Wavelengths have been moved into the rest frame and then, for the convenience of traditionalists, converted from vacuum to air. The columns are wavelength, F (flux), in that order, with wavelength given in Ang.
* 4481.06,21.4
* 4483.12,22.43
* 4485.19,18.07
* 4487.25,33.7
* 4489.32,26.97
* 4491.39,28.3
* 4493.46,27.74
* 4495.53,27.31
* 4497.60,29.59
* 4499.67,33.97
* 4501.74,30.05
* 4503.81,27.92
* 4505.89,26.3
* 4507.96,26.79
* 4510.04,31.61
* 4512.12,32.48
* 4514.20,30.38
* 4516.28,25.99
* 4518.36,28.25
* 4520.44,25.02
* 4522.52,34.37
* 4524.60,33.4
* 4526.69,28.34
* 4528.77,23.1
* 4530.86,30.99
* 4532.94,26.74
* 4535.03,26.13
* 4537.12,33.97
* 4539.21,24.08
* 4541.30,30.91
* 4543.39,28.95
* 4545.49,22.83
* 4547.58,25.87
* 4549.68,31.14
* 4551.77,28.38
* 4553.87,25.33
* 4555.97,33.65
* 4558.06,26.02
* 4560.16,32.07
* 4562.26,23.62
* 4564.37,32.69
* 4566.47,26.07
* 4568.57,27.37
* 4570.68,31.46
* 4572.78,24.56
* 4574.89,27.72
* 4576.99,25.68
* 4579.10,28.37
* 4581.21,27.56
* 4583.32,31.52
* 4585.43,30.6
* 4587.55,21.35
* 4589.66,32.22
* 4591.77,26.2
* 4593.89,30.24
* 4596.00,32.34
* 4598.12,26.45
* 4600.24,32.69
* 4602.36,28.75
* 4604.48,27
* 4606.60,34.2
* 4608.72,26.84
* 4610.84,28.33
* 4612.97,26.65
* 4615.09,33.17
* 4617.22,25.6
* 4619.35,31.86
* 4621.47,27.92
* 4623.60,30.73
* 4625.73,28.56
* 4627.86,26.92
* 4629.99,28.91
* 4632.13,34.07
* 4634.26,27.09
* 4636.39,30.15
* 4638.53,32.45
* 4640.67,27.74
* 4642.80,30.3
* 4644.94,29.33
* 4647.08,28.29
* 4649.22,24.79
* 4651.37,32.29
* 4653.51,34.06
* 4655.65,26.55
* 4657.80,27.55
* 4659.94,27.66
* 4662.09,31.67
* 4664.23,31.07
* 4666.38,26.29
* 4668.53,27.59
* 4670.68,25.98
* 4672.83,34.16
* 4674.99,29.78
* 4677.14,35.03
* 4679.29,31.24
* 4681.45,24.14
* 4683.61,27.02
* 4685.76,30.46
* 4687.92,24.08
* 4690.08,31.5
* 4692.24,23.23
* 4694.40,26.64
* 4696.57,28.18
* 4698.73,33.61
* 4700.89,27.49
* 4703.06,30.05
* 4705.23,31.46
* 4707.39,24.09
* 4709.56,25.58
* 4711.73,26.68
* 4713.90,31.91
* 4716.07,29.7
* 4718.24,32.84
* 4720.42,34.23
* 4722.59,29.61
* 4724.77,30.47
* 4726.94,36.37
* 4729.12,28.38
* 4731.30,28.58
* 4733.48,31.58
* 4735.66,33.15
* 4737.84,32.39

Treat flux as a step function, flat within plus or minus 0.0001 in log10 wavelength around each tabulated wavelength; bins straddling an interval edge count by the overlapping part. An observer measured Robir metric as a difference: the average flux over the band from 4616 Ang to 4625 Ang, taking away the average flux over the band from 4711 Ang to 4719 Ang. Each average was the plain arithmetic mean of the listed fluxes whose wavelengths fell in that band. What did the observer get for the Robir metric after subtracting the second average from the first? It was -1.3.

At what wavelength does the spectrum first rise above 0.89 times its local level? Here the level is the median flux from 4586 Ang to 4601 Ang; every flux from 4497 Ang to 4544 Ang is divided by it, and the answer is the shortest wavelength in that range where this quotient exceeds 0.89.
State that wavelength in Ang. 4497.60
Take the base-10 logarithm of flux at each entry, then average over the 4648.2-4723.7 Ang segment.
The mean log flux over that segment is 1.461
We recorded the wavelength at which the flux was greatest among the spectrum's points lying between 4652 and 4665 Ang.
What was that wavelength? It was 4653.51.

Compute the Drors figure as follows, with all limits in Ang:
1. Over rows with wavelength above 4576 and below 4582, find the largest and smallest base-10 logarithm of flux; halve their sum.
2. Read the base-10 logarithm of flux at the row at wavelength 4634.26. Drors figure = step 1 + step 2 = 2.86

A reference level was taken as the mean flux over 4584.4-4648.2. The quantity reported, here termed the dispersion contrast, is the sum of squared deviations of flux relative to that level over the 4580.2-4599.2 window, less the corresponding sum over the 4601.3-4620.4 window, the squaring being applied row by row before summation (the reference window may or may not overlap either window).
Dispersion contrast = 30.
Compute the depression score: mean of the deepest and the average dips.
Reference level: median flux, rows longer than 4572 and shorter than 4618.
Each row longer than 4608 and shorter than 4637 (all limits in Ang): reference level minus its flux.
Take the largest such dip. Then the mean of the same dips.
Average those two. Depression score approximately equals 0.7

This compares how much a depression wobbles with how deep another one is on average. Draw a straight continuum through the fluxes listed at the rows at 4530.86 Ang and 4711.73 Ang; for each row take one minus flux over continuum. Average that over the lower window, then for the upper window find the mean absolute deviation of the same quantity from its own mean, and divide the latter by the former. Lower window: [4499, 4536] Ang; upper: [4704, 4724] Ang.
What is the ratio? 1.4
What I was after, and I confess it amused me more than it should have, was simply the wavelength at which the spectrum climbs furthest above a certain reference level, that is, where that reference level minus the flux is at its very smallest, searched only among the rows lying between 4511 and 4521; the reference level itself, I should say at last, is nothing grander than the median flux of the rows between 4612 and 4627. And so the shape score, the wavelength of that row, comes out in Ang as 4512.12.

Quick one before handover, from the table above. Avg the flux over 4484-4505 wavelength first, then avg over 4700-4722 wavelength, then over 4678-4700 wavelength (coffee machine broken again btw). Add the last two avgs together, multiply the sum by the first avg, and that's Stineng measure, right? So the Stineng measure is 1628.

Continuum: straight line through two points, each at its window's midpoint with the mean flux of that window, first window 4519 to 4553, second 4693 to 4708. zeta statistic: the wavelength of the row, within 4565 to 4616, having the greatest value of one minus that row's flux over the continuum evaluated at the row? 4587.55 Ang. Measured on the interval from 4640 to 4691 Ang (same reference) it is 4687.92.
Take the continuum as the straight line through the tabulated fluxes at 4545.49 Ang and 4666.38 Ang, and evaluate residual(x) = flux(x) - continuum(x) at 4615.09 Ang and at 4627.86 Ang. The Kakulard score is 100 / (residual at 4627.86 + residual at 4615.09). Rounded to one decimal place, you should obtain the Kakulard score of 9.9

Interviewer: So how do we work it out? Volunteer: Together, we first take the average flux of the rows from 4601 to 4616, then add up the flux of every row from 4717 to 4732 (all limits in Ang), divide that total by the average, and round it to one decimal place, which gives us 7.5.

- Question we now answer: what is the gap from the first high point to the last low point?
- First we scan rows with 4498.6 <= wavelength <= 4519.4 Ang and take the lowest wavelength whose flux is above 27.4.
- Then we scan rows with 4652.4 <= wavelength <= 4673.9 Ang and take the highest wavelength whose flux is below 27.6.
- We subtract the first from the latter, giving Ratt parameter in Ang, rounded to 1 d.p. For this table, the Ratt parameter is 171.0 Ang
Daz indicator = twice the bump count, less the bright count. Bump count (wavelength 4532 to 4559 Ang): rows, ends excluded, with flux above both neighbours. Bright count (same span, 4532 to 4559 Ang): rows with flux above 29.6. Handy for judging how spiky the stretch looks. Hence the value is 4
